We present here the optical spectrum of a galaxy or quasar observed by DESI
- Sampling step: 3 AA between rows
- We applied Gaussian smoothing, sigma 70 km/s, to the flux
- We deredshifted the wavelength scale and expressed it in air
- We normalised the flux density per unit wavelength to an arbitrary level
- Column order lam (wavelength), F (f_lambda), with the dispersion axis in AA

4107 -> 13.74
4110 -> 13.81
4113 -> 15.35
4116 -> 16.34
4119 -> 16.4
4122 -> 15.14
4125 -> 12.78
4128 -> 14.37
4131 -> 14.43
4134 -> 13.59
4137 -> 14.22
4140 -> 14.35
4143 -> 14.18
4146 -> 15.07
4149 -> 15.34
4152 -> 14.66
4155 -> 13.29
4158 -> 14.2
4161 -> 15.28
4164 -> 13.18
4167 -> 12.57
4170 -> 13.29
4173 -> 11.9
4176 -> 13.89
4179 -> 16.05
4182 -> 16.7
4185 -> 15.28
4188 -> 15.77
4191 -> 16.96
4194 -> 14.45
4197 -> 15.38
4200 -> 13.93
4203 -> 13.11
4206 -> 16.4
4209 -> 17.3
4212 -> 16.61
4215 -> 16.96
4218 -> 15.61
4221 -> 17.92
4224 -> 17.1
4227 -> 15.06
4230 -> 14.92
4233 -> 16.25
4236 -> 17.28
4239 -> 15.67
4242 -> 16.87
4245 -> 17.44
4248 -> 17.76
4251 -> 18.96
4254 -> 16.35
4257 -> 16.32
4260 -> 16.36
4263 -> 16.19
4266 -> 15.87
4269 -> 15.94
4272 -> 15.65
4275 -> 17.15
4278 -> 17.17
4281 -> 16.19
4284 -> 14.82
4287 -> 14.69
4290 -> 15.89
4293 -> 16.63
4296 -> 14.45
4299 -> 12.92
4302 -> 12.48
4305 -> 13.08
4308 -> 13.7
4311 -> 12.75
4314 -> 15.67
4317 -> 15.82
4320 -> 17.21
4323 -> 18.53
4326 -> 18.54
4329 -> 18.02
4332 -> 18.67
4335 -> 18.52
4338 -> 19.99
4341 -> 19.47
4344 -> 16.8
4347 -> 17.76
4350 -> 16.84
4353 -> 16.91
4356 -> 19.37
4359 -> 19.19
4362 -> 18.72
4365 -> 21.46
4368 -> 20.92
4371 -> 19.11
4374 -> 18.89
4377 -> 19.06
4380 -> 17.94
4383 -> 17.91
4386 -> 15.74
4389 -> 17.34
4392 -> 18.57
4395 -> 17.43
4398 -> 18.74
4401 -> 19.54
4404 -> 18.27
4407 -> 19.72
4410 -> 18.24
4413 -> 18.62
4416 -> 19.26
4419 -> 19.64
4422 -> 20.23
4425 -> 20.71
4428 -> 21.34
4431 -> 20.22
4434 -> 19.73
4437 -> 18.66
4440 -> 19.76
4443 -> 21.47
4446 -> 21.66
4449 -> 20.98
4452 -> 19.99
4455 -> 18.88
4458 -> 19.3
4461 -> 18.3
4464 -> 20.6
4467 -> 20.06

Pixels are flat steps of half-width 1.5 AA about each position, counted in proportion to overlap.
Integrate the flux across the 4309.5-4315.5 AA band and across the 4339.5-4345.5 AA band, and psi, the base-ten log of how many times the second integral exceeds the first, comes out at 0.11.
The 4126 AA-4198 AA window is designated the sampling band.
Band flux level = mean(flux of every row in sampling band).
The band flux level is 14.5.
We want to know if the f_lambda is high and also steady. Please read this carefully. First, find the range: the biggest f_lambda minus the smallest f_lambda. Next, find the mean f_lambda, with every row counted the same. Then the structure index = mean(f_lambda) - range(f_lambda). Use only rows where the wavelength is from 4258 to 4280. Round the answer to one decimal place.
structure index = 14.8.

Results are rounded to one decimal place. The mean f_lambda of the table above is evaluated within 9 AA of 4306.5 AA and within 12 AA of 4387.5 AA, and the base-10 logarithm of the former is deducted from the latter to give 16.7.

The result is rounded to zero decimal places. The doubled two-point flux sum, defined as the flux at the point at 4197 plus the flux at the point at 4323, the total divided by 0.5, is 68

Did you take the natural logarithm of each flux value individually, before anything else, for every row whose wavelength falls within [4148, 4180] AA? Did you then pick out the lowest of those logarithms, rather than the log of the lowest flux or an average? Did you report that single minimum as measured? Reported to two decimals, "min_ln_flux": 2.48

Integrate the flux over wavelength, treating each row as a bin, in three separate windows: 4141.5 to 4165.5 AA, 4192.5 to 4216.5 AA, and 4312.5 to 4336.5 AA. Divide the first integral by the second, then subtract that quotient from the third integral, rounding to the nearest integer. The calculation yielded 422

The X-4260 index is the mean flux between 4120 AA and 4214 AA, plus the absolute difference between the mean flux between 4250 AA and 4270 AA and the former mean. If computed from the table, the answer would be 17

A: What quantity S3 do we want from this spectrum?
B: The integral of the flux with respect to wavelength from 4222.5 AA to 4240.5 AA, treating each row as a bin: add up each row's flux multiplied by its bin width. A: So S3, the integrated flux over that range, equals 289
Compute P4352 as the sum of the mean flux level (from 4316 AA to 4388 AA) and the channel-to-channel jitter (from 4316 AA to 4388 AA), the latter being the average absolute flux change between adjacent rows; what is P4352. 19.4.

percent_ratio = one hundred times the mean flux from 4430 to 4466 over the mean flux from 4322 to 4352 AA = 109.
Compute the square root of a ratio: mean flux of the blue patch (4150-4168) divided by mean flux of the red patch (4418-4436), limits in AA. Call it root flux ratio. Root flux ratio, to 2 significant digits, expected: 0.83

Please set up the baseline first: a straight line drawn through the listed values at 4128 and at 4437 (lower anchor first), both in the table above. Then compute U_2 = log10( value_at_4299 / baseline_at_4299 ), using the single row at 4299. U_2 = -0.11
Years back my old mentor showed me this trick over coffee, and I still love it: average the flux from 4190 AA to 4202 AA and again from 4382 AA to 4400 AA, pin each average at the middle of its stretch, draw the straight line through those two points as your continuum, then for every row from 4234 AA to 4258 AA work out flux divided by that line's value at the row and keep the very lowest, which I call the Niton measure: 1.00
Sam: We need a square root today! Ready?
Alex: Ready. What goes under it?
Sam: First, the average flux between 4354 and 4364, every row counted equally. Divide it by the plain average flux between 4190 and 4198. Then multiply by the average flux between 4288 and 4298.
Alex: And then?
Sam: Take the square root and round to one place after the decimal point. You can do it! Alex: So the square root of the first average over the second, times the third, 4.4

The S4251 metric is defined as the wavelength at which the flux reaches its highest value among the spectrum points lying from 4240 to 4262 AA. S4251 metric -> 4251 AA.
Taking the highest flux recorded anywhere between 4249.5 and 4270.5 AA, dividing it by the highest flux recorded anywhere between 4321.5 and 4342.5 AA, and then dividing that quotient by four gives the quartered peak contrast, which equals 0.237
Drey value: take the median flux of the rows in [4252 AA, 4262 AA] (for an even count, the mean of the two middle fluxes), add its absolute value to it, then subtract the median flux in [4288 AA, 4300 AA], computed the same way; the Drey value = 17.5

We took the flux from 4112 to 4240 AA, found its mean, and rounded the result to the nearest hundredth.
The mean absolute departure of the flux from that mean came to 1.18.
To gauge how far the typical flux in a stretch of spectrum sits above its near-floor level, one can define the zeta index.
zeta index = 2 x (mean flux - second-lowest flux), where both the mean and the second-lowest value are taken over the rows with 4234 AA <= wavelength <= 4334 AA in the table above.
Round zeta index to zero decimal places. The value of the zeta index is 7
